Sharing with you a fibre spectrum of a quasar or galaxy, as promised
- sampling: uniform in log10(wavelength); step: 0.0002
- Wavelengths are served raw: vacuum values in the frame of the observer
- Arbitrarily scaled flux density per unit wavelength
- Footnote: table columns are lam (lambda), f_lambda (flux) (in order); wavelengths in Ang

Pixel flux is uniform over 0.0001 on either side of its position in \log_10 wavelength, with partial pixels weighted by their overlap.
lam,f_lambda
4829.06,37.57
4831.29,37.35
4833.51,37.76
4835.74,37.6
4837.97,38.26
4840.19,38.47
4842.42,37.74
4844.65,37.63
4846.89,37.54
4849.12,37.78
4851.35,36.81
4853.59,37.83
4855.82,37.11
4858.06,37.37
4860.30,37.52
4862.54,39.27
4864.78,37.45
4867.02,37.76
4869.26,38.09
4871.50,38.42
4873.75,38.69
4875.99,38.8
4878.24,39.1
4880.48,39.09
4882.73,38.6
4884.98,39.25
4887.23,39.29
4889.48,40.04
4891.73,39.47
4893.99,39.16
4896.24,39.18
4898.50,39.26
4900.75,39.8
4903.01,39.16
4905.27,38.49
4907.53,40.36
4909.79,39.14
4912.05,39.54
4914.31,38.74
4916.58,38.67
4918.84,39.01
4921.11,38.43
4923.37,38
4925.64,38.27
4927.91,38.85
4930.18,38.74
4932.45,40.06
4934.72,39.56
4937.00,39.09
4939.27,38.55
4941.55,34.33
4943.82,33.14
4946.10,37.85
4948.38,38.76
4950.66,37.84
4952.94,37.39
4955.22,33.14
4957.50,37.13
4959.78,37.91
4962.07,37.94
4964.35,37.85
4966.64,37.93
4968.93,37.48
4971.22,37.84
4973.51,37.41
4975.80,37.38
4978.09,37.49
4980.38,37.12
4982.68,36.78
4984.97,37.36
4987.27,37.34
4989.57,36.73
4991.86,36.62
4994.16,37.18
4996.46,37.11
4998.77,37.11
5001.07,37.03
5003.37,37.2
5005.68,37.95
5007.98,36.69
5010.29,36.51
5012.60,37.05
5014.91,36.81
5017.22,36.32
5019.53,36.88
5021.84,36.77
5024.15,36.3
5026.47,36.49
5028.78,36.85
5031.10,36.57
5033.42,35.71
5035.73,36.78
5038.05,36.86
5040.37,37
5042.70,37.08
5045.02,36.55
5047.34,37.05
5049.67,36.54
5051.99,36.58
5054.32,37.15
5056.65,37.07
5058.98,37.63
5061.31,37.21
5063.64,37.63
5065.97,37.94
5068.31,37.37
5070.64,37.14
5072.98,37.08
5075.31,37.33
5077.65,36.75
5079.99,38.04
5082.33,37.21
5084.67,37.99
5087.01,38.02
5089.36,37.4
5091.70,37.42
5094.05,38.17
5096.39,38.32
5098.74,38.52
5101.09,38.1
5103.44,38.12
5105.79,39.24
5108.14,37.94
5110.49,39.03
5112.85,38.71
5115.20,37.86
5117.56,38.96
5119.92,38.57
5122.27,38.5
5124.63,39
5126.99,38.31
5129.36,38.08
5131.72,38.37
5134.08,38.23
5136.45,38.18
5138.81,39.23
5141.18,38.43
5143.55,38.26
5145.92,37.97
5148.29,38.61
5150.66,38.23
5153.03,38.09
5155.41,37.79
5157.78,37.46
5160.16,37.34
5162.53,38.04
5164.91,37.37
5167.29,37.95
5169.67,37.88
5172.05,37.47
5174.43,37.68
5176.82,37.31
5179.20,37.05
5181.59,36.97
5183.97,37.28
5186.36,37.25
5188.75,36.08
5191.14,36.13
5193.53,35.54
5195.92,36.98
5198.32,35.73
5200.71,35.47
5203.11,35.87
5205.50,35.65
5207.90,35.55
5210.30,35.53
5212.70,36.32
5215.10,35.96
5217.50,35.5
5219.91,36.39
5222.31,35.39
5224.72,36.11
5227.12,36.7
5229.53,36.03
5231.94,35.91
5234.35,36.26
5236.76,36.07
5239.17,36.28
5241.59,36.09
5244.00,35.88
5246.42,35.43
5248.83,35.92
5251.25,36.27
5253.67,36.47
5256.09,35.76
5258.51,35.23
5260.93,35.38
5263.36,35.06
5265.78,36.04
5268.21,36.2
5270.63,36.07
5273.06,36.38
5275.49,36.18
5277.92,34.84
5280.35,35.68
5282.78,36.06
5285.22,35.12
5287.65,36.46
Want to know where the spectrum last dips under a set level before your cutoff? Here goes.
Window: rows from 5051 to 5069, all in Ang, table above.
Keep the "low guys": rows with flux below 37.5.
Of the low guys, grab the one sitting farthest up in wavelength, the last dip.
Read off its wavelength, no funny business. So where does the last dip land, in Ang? 5068.31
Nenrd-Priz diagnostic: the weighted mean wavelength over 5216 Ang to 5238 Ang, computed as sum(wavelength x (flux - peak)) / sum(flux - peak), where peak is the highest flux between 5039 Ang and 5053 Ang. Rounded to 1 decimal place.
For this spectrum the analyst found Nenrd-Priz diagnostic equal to 5226.4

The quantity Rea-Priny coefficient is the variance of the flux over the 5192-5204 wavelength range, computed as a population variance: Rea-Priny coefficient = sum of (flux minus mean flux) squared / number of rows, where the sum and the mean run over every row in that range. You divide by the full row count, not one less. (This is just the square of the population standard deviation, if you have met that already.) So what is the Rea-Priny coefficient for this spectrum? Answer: 0.30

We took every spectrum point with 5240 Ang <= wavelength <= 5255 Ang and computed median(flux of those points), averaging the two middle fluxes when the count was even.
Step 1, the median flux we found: 36.0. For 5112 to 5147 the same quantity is 38.4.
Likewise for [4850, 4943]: 38.8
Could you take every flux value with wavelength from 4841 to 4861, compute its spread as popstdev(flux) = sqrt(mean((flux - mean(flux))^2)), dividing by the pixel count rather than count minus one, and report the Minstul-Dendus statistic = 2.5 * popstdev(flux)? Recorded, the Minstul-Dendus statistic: 0.79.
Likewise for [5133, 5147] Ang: 1.01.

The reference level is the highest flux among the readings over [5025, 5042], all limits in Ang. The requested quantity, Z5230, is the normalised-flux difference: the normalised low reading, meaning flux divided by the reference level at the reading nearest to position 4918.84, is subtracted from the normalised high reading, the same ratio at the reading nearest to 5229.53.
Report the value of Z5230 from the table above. -0.081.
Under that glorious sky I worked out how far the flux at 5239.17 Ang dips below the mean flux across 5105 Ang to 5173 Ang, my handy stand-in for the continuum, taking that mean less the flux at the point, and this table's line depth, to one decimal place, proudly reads 2.0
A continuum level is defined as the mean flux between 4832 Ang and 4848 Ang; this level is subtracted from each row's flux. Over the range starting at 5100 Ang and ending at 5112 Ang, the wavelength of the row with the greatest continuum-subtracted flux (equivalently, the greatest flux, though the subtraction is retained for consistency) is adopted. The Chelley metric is 5105.79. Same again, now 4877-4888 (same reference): 4887.23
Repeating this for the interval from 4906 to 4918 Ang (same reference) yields 4907.53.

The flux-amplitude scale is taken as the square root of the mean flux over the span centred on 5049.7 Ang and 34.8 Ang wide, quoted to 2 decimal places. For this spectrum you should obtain 6.08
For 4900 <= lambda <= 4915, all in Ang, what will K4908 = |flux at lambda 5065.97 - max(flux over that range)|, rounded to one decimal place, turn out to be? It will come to 2.4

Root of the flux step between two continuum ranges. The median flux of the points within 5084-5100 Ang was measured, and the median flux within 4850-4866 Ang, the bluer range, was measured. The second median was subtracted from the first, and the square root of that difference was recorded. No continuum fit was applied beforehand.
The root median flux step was 0.75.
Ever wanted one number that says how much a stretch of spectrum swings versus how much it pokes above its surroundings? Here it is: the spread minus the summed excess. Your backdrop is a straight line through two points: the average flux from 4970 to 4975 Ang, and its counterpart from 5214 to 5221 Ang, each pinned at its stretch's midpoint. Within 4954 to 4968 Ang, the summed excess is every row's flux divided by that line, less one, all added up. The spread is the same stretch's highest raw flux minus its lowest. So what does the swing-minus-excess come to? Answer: 4.9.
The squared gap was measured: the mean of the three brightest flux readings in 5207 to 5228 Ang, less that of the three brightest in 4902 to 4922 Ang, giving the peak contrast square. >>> 10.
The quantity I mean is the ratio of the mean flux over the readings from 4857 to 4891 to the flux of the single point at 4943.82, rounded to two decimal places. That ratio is 1.16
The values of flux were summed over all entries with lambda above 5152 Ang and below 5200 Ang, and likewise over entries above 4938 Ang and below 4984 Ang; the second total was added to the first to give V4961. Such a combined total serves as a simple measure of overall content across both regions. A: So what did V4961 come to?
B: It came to 1485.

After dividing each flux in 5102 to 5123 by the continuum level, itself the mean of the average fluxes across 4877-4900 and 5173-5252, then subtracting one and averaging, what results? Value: 0.022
